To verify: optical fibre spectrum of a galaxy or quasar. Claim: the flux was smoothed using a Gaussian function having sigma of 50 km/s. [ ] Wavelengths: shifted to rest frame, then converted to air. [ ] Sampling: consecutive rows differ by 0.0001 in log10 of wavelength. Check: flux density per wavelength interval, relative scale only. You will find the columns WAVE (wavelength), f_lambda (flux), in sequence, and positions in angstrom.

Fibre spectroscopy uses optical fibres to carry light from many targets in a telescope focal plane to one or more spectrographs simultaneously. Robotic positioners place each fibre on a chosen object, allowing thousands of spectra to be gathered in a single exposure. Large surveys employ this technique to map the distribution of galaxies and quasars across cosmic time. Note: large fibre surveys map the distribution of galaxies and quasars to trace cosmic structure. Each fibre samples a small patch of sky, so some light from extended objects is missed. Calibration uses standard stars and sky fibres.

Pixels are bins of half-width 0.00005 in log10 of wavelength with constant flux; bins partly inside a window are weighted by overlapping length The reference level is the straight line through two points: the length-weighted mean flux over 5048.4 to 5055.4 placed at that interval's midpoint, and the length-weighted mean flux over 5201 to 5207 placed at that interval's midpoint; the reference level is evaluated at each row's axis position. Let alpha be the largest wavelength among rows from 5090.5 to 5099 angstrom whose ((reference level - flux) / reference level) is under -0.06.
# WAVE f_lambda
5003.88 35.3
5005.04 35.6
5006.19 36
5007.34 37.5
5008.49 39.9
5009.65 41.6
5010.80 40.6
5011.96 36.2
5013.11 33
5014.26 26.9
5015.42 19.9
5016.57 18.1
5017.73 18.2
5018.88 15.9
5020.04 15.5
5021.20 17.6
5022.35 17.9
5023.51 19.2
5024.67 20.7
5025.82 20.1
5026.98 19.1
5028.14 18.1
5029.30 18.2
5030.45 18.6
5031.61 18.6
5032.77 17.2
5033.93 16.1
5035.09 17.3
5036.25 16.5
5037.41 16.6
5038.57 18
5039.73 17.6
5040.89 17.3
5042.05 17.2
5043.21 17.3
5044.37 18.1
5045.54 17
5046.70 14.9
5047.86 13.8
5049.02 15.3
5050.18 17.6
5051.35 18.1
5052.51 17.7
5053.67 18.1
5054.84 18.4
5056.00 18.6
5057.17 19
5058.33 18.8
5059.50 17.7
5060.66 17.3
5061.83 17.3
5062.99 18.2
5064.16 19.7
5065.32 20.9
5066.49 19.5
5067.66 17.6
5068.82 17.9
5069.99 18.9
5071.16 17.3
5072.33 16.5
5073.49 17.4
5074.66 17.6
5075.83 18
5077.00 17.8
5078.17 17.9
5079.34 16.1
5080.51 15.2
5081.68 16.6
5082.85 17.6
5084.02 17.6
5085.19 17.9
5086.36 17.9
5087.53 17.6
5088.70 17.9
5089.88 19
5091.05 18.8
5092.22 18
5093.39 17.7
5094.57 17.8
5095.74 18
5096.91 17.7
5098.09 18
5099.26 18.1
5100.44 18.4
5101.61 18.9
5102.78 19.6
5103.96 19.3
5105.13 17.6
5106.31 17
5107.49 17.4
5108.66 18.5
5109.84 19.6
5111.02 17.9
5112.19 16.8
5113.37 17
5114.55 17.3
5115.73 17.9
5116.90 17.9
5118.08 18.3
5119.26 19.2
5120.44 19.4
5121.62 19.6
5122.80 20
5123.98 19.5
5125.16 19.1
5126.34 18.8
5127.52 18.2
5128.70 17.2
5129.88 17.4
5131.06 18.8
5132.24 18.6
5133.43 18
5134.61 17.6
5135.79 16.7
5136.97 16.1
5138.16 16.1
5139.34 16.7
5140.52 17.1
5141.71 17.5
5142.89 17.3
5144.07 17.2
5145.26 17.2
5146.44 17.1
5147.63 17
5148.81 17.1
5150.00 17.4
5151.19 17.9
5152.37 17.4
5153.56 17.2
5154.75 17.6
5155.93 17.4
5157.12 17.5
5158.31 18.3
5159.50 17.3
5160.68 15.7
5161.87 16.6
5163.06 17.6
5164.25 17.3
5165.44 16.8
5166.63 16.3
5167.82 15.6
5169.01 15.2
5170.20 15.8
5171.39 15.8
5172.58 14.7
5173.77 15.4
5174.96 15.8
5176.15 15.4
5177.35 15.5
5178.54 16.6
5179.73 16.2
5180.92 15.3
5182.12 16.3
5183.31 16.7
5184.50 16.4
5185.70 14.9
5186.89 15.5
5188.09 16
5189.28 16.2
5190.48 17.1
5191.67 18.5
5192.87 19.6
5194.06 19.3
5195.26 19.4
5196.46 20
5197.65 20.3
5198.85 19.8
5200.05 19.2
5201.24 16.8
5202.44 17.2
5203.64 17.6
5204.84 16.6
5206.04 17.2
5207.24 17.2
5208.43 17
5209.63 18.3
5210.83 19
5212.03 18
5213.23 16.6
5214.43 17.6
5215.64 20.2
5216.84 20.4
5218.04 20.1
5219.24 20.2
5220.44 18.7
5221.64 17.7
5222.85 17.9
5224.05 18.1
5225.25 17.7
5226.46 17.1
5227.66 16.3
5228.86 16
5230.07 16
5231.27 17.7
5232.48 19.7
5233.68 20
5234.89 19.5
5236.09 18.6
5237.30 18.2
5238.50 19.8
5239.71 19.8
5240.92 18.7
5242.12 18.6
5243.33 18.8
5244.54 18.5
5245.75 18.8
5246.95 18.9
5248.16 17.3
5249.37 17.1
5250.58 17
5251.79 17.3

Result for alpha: 5091.05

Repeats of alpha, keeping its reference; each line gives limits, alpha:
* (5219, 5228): 5224.05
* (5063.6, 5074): 5069.99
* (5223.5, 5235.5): 5234.89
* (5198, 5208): 5200.05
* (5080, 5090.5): 5089.88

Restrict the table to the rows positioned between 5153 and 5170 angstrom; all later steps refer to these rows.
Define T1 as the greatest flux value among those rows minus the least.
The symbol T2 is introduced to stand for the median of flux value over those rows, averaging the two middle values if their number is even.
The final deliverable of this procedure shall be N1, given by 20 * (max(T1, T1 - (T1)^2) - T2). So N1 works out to -283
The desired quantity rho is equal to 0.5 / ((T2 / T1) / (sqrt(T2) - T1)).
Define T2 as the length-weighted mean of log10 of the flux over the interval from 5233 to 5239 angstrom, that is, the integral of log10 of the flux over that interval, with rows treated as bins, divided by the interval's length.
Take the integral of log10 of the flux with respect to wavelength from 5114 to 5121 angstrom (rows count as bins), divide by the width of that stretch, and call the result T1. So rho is -0.06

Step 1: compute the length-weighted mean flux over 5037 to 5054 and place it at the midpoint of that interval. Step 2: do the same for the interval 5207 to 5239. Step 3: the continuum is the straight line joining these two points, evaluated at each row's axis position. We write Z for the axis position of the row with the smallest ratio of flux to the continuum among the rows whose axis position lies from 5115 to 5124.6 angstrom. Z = 5116.90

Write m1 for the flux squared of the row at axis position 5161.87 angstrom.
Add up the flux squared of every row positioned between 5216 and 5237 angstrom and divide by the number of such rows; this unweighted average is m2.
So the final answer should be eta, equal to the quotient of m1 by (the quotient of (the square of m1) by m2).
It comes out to 1.23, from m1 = 276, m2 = 338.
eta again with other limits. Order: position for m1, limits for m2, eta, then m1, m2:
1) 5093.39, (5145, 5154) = 0.95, 313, 299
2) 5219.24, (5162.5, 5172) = 0.65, 408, 266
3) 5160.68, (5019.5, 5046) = 1.29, 246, 319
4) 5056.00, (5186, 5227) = 0.96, 346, 332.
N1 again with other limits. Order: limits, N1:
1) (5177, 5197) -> -226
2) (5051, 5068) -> -292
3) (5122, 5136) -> -302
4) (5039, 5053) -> -260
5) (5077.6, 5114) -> -270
